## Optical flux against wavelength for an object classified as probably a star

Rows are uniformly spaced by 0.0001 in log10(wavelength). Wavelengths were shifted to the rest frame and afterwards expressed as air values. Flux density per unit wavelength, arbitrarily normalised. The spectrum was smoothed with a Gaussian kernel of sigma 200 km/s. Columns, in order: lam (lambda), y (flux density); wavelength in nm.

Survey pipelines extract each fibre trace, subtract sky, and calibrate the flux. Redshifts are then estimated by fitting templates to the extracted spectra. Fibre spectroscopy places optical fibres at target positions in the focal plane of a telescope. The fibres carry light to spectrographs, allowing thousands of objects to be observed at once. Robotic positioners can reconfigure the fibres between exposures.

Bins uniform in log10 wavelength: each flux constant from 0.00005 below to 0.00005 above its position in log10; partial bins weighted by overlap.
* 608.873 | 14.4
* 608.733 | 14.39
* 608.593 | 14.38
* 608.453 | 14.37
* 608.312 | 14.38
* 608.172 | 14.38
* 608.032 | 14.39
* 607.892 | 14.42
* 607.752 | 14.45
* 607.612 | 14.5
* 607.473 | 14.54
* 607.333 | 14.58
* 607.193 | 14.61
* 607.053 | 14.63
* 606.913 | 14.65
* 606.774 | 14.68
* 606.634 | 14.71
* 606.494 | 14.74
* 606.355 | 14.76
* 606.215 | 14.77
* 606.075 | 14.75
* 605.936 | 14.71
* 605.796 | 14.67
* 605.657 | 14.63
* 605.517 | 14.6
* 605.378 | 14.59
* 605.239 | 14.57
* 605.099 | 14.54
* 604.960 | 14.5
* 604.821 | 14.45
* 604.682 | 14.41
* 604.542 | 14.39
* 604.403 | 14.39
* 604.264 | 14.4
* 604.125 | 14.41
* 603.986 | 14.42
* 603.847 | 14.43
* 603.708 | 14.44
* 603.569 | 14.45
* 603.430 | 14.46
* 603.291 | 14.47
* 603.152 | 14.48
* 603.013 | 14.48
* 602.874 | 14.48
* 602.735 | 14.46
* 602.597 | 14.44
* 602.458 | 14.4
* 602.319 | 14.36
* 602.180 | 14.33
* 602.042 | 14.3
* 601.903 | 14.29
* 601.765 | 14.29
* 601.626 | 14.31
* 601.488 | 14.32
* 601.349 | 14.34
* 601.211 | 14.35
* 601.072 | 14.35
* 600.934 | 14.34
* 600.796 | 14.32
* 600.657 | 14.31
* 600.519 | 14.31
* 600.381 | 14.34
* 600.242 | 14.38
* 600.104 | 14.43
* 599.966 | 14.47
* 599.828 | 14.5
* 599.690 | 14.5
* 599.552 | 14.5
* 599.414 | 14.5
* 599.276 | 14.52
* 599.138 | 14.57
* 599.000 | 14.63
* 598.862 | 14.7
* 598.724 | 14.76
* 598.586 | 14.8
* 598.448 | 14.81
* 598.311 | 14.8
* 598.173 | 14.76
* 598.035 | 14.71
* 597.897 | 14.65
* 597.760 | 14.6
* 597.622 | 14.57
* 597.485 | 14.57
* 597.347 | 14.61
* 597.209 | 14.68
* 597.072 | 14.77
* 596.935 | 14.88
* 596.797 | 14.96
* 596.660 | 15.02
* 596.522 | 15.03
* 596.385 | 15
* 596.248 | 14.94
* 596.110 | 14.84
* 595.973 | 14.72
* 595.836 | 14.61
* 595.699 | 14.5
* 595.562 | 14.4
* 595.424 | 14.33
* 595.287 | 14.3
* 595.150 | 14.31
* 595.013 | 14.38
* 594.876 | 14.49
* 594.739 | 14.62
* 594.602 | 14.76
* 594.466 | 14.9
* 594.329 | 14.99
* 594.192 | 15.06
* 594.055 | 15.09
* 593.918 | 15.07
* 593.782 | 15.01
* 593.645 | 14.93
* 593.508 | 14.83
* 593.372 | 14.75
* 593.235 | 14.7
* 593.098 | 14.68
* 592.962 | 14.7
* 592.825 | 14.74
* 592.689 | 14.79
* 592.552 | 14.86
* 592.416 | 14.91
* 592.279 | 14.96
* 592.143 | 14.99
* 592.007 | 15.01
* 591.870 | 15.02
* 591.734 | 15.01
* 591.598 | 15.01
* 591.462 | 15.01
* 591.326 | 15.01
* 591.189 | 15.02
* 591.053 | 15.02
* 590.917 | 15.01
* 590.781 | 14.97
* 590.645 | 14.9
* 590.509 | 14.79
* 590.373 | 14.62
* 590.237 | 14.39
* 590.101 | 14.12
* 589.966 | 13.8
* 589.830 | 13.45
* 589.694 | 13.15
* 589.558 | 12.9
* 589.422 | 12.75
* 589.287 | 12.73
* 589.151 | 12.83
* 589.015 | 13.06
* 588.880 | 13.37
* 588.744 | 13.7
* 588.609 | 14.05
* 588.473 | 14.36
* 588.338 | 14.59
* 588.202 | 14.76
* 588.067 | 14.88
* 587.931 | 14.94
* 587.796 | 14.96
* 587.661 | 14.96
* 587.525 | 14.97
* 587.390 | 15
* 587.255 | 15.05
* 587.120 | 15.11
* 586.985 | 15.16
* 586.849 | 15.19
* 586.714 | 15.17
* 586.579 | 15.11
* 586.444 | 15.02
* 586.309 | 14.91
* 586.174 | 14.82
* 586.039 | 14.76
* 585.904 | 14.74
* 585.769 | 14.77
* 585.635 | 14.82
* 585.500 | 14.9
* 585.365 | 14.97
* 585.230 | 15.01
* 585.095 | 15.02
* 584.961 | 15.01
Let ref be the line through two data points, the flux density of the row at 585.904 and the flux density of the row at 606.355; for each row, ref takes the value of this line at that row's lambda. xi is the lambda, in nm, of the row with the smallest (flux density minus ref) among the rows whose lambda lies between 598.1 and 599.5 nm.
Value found 599.414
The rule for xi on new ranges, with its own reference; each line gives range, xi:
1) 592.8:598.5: 595.287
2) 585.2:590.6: 589.287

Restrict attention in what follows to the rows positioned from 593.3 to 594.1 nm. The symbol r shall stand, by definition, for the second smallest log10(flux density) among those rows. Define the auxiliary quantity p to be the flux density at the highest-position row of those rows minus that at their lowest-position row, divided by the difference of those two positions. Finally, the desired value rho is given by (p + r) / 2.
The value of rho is 0.83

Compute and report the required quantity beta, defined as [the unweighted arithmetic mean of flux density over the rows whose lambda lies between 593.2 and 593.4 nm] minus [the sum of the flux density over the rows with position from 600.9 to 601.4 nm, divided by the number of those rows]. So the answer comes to 0.38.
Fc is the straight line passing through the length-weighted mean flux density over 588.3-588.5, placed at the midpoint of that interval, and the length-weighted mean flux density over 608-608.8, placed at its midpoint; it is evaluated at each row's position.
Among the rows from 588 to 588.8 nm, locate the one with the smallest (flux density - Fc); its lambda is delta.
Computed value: 588.744 nm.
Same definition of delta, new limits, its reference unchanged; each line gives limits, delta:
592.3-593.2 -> 593.098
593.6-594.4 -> 593.645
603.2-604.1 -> 603.986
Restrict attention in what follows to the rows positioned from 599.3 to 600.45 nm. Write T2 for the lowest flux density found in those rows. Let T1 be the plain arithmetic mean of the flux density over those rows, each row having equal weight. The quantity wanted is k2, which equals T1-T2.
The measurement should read 0.11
